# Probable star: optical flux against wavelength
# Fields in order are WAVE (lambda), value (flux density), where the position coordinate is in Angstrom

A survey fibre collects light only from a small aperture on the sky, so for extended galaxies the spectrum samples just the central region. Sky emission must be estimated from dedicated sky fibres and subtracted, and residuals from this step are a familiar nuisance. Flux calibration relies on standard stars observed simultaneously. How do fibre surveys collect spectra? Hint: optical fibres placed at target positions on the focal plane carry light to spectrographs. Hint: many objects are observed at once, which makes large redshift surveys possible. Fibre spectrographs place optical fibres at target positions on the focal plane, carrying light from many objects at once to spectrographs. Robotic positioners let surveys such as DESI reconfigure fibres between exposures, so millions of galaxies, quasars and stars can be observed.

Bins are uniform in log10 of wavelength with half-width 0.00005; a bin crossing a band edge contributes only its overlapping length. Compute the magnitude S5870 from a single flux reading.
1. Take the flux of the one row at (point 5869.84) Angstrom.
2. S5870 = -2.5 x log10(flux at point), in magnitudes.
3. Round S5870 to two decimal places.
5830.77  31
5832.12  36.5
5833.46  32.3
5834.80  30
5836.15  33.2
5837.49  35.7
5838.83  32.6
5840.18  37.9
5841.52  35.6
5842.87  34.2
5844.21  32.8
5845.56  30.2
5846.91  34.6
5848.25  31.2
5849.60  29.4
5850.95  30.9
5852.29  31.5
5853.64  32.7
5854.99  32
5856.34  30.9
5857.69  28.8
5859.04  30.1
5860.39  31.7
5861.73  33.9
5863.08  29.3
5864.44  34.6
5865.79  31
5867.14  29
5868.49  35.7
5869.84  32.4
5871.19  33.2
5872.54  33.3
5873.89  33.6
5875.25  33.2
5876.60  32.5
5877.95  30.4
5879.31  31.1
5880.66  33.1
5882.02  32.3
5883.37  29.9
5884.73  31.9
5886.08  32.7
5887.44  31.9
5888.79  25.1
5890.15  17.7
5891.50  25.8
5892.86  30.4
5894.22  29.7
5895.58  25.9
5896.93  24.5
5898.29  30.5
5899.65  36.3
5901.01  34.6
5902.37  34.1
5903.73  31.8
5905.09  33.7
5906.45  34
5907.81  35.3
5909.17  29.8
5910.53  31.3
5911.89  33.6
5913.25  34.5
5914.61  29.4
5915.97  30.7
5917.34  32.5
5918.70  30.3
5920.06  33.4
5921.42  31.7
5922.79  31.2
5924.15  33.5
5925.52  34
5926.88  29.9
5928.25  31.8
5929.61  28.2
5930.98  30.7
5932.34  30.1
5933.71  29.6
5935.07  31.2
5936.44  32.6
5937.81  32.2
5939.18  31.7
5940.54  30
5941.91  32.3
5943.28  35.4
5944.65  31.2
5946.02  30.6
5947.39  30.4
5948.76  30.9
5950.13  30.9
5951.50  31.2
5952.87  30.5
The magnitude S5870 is -3.78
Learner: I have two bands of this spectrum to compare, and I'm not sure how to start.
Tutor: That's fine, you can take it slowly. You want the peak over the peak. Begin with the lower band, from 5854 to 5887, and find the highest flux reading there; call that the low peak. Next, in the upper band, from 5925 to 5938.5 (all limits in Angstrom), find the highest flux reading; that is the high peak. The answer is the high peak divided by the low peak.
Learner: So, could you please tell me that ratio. 0.95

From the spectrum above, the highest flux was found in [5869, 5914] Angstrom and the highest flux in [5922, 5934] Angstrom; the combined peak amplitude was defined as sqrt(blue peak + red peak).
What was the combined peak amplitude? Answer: 8.38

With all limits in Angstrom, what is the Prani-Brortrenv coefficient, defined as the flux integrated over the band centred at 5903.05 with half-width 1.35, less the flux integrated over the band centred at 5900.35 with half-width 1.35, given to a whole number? -7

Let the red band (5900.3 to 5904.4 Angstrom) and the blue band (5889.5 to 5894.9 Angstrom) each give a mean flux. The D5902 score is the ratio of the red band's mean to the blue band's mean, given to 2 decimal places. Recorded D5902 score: 1.29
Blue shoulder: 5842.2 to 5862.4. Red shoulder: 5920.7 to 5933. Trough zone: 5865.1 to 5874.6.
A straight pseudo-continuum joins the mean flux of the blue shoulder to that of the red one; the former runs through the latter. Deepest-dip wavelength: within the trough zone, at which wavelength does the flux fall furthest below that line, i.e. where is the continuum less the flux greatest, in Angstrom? 5867.14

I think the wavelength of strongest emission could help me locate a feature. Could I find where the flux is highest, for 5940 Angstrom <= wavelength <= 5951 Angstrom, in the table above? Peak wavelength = 5943.28 Angstrom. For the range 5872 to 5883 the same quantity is 5873.89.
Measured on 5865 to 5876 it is 5868.49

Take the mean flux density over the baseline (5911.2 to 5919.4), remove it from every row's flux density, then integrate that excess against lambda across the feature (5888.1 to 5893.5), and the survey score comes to -38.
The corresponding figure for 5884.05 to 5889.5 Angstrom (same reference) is -8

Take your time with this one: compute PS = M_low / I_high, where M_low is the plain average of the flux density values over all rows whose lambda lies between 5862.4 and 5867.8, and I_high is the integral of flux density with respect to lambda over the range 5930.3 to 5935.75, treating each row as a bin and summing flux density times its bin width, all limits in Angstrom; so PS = 0.19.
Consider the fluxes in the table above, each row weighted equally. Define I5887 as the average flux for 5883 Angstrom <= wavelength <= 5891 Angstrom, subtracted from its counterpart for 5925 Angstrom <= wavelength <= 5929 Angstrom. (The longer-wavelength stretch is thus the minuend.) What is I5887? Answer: 3.7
